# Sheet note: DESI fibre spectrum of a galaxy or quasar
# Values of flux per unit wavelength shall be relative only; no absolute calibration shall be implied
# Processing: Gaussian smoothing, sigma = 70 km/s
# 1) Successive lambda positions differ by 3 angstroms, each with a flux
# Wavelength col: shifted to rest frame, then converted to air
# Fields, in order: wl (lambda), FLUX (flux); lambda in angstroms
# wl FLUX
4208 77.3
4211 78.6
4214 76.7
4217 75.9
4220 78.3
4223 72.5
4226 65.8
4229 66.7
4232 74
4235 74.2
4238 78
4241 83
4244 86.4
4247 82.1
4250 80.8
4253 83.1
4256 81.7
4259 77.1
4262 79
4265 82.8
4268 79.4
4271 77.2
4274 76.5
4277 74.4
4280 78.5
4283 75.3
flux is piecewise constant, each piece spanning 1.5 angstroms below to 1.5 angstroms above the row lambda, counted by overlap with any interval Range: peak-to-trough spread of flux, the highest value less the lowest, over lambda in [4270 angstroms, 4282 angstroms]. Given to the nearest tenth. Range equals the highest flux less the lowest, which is 4.1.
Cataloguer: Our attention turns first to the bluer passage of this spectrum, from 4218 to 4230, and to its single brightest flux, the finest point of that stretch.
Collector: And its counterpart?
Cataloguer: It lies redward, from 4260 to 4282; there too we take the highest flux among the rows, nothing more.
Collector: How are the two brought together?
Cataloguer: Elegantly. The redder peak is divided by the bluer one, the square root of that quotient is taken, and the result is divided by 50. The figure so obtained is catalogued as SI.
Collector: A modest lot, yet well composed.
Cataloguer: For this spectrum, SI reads 0.0206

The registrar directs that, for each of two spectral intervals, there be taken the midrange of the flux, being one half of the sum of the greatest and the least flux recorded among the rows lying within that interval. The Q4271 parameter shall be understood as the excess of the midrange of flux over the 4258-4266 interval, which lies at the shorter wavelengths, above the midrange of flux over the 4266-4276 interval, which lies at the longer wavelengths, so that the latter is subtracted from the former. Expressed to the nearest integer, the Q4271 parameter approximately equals 2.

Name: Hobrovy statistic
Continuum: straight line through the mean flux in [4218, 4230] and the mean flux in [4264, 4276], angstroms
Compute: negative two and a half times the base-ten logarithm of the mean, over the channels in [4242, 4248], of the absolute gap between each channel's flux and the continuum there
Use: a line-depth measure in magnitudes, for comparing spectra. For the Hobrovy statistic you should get -2.5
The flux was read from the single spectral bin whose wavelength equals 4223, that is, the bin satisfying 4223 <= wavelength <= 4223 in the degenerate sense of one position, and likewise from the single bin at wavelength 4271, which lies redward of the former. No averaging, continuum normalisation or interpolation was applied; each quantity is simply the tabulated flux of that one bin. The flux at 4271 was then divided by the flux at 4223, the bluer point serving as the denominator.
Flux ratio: 1.06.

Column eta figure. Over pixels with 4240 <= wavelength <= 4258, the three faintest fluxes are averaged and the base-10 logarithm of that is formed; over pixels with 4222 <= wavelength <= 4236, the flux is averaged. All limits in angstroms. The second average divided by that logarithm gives 37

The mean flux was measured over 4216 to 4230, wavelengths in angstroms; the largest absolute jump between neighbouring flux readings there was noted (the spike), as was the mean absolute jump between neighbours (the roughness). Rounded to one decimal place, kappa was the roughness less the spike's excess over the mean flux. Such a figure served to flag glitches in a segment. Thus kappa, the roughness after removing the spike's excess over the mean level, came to 69.1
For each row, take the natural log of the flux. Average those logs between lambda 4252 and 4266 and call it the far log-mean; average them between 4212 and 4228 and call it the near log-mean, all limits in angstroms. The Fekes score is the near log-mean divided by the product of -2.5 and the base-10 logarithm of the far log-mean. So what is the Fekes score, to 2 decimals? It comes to -2.68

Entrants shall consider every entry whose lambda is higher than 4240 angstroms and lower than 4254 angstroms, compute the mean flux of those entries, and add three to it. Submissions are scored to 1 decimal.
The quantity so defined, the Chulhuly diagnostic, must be 86.1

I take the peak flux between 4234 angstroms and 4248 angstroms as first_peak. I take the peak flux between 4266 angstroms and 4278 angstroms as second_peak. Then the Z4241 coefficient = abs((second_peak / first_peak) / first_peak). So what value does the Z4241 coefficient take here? 0.0106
